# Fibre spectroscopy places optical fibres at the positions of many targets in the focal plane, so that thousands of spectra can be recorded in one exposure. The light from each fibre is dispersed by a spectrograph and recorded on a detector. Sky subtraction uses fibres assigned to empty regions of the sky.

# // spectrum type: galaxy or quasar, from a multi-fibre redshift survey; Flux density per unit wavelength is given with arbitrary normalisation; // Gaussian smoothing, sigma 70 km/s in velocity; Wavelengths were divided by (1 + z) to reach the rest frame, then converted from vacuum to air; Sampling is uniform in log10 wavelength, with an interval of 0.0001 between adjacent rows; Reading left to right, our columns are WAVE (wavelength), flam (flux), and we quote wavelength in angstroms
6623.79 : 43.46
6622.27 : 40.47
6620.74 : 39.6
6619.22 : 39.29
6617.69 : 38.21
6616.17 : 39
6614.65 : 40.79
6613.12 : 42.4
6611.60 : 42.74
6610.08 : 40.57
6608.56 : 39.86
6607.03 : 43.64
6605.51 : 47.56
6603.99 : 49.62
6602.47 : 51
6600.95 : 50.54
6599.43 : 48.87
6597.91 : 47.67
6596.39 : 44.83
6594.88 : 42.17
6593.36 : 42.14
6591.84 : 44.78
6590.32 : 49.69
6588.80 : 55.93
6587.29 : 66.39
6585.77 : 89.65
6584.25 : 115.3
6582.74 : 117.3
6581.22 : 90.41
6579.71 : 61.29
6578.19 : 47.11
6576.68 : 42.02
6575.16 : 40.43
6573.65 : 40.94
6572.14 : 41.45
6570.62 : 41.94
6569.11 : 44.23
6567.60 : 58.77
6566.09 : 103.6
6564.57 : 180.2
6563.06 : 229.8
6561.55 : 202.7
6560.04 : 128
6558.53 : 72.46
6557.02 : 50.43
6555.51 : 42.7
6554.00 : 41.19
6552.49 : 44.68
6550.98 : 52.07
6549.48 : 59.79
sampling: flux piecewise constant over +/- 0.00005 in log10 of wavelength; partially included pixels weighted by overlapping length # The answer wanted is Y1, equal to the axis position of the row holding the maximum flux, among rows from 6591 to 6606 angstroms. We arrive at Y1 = 6602.47 angstroms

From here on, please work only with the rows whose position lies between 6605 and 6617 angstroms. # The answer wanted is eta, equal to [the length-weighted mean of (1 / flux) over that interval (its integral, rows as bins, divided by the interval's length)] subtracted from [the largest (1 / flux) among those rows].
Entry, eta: 0.0017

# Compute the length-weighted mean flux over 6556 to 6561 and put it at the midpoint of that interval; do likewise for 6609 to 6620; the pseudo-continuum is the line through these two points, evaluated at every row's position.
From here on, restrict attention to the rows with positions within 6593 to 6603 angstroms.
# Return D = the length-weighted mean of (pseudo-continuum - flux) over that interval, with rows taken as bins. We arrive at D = 7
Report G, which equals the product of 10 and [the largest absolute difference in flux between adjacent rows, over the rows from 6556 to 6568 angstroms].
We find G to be 766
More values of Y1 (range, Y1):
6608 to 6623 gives 6611.60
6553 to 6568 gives 6563.06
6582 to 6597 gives 6582.74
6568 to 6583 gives 6582.74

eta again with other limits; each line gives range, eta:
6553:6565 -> 0.0109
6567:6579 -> 0.0020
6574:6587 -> 0.0088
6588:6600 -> 0.0023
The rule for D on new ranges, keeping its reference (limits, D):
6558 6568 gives -61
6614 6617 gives 0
